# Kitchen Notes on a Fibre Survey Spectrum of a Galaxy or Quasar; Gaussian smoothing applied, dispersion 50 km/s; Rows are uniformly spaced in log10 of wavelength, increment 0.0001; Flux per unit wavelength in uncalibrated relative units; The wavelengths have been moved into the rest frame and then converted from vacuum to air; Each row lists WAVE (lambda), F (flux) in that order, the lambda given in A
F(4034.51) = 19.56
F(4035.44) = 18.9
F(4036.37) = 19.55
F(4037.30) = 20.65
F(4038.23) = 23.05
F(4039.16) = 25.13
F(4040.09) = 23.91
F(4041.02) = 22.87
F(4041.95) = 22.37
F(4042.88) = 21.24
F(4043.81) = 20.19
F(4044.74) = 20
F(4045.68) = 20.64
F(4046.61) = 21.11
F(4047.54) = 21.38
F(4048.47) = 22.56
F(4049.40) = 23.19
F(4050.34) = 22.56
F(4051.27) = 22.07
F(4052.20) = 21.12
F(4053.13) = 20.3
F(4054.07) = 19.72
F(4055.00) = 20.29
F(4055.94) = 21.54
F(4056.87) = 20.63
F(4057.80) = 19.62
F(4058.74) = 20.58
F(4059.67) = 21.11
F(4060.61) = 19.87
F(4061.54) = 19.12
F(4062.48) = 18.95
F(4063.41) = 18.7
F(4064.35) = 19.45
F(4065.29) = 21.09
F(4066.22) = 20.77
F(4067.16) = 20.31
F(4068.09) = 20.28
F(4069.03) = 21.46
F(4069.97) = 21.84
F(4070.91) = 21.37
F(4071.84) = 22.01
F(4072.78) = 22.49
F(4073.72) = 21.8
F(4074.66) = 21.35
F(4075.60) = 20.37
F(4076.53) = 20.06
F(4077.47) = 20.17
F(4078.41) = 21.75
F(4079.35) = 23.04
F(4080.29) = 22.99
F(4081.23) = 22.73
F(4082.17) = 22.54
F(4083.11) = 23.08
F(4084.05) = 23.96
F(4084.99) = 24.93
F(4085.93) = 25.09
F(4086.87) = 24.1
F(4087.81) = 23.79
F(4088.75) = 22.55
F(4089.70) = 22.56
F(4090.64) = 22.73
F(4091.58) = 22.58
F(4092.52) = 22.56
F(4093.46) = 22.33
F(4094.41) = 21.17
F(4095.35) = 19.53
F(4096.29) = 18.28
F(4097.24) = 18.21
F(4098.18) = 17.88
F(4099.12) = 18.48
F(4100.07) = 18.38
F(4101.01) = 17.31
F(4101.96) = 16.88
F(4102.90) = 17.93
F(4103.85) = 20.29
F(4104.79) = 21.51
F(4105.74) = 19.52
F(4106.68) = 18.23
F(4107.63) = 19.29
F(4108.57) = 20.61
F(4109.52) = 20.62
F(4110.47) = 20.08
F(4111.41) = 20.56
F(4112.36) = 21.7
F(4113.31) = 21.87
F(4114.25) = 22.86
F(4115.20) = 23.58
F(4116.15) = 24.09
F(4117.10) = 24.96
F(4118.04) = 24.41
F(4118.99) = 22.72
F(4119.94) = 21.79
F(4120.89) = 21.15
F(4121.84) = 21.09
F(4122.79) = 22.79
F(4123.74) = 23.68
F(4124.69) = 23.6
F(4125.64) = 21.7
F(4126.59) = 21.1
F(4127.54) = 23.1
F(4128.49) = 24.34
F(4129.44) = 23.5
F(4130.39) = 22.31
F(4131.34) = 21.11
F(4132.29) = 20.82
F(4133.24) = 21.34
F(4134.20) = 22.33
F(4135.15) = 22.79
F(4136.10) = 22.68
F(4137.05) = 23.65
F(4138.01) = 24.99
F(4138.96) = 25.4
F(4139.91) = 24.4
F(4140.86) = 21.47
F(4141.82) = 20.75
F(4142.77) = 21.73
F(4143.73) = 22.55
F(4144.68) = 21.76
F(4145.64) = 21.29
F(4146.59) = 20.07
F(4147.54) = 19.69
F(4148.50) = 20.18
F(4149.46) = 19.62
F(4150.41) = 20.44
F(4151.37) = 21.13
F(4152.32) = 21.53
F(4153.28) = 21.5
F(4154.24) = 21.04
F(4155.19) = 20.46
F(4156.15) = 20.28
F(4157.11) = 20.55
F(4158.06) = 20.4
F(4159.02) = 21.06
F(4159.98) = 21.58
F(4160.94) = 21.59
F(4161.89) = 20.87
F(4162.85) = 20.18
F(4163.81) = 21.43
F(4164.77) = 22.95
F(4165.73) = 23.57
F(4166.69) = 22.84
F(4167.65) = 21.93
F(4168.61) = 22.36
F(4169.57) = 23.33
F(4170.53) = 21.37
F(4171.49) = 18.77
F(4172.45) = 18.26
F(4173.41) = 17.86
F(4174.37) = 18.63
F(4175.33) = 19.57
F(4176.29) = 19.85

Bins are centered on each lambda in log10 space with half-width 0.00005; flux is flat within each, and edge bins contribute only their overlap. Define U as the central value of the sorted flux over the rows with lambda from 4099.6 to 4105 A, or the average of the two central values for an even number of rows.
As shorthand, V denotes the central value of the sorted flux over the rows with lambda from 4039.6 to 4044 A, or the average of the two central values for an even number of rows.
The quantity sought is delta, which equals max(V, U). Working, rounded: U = 18.2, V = 22.4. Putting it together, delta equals 22.4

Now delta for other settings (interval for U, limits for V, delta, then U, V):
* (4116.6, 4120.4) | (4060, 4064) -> 23.6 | 23.6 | 19.0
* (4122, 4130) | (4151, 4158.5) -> 23.3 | 23.3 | 20.8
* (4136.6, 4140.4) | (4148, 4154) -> 24.7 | 24.7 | 20.8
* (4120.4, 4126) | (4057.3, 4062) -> 22.2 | 22.2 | 19.9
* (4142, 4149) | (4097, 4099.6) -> 21.3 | 21.3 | 18.2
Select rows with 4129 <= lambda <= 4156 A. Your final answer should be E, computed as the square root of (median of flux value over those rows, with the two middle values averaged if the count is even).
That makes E 4.64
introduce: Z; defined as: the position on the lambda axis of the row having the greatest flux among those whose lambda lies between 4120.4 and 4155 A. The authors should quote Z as 4138.96 A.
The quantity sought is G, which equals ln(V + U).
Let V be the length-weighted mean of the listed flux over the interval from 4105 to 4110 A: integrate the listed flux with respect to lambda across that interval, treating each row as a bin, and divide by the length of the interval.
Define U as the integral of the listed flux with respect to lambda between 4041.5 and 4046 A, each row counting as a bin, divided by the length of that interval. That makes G 3.704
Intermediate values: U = 20.9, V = 19.7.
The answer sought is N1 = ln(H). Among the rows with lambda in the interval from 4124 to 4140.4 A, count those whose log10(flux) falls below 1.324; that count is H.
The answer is 0.0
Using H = 1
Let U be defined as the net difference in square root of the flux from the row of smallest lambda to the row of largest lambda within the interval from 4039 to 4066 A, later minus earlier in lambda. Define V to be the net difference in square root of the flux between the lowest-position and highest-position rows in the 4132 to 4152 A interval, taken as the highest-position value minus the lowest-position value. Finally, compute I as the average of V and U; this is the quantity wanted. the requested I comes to -0.19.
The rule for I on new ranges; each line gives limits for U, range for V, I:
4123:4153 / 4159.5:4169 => -0.07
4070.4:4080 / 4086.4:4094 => 0.00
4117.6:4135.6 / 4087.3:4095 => -0.22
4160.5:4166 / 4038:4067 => -0.02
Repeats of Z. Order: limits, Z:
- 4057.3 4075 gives 4072.78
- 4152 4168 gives 4165.73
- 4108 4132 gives 4117.10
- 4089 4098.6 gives 4090.64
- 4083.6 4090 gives 4085.93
